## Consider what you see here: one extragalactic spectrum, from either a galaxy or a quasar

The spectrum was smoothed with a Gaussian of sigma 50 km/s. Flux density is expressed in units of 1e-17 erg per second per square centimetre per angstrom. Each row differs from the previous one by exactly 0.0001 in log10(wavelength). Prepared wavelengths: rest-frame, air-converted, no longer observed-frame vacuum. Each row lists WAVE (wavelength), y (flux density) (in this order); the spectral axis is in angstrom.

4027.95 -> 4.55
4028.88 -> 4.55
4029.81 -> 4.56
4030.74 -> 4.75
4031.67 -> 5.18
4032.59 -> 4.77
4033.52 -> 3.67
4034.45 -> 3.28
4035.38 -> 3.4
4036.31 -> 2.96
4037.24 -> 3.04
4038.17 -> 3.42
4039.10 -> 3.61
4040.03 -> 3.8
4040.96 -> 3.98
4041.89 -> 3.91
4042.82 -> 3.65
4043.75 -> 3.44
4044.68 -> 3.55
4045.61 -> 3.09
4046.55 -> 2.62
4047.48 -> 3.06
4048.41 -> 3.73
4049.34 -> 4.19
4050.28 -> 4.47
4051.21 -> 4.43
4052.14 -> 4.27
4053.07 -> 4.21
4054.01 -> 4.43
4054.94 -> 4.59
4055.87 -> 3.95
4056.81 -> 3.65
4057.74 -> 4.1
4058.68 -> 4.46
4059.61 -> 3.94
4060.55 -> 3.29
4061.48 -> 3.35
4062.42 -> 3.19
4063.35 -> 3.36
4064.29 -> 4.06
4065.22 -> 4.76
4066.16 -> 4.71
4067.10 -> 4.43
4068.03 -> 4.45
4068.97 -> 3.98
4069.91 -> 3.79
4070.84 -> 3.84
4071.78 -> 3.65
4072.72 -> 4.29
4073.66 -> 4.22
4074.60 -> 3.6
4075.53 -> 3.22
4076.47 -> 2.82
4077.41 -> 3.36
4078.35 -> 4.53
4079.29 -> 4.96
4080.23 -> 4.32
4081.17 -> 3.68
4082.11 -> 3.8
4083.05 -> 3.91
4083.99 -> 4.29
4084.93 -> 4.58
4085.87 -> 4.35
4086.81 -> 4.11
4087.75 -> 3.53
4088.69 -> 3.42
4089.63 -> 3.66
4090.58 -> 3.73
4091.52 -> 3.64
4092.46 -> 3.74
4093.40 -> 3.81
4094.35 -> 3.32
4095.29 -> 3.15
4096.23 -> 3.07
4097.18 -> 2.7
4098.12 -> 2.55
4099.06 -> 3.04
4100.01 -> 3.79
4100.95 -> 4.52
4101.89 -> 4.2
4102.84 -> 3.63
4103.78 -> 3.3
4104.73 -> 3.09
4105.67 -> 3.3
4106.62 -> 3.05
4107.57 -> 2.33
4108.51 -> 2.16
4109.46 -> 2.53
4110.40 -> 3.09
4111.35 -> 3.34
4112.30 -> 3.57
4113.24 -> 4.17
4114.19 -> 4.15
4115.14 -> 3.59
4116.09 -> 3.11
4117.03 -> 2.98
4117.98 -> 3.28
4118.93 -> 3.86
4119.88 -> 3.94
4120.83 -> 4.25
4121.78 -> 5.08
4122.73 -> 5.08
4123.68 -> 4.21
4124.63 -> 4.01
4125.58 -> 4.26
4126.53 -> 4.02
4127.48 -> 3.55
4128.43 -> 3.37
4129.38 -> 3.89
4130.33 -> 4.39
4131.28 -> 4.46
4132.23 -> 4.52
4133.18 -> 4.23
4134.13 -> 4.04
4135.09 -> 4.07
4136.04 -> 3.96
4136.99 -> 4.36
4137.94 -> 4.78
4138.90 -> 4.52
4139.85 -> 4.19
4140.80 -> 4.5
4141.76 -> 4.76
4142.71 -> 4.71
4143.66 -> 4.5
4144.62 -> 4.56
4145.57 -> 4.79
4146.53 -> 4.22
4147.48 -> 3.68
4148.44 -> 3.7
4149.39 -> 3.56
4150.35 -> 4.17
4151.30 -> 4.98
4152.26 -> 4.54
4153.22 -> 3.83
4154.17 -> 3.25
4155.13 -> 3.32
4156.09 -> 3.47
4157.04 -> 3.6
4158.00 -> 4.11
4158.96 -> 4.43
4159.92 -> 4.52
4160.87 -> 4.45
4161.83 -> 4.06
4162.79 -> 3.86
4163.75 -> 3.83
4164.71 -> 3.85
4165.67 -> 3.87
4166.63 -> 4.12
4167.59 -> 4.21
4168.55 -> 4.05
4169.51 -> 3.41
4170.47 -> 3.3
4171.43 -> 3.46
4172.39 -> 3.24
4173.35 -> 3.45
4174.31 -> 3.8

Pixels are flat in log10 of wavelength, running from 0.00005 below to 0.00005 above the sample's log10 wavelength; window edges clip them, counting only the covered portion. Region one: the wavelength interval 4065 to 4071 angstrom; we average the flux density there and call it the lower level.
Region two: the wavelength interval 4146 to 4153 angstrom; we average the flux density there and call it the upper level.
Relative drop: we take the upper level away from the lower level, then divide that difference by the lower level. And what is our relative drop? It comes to 0.04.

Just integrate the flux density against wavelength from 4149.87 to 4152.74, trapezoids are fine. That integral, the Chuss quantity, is 13.1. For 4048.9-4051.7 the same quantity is 12.2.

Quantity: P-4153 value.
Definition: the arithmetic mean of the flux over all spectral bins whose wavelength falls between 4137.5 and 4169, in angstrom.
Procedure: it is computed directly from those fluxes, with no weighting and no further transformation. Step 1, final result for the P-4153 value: 4.15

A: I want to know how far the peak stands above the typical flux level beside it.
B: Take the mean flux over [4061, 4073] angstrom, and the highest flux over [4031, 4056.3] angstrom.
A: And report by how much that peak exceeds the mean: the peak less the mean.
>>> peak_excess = 1.2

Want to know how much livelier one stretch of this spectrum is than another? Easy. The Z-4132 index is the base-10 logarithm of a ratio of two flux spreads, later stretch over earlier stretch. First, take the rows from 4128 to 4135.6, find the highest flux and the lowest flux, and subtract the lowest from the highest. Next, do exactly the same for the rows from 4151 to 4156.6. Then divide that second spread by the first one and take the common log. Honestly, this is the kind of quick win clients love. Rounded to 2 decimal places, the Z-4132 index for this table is 0.18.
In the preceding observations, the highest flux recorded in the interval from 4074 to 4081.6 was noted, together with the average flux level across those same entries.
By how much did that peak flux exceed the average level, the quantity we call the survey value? 1.1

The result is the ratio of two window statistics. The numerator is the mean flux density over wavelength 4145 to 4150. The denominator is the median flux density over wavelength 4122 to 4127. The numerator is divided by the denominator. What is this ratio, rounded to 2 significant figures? 0.95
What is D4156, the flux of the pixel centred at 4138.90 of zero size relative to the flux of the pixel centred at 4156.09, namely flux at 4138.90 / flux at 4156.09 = 1.30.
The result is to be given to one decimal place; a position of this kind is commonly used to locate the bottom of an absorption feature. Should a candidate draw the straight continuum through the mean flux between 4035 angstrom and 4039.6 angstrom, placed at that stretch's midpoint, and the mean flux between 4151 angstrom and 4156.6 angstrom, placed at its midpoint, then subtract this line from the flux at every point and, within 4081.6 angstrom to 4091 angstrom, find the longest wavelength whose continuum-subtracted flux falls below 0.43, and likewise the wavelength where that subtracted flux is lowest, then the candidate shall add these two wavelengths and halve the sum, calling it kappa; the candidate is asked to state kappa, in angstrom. 4089.6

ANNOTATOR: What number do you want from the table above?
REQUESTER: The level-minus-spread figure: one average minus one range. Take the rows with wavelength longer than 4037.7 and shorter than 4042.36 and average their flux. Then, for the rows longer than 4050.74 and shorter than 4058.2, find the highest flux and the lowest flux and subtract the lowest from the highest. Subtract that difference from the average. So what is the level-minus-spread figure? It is 2.80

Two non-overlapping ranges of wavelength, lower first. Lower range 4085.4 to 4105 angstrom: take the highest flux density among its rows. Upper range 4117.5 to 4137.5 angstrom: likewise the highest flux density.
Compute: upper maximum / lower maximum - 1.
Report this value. 0.12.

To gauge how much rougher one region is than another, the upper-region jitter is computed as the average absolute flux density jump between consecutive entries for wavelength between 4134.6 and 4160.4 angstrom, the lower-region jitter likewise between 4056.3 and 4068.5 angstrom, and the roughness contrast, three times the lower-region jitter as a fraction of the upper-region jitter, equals 3.2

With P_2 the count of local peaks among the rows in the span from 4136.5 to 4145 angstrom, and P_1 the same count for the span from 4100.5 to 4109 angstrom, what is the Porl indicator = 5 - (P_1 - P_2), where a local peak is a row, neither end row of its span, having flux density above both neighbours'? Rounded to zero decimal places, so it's 6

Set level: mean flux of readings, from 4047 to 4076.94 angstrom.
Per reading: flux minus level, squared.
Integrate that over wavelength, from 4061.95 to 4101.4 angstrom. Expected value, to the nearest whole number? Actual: 14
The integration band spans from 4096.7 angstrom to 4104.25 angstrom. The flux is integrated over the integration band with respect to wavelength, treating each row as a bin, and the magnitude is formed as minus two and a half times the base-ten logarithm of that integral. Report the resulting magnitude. -3.5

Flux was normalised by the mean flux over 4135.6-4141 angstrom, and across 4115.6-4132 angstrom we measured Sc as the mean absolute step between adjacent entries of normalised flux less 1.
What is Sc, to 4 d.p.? 0.0788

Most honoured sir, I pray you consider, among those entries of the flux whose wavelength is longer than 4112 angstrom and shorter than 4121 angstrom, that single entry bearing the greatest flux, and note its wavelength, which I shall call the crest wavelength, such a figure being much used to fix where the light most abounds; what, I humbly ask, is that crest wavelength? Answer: 4120.83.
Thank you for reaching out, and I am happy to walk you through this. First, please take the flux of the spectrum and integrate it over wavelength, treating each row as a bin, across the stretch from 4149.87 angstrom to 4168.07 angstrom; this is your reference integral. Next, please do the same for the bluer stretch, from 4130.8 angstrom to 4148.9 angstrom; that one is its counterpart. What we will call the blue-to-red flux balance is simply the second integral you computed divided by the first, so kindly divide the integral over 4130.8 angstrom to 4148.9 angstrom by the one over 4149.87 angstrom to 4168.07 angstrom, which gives 1.07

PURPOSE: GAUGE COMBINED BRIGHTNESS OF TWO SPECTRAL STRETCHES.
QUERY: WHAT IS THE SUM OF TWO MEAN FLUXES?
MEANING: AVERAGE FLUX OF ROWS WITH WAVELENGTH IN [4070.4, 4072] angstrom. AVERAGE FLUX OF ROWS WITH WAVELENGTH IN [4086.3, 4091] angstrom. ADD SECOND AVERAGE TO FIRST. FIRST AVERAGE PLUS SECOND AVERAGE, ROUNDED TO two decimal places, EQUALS 7.44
